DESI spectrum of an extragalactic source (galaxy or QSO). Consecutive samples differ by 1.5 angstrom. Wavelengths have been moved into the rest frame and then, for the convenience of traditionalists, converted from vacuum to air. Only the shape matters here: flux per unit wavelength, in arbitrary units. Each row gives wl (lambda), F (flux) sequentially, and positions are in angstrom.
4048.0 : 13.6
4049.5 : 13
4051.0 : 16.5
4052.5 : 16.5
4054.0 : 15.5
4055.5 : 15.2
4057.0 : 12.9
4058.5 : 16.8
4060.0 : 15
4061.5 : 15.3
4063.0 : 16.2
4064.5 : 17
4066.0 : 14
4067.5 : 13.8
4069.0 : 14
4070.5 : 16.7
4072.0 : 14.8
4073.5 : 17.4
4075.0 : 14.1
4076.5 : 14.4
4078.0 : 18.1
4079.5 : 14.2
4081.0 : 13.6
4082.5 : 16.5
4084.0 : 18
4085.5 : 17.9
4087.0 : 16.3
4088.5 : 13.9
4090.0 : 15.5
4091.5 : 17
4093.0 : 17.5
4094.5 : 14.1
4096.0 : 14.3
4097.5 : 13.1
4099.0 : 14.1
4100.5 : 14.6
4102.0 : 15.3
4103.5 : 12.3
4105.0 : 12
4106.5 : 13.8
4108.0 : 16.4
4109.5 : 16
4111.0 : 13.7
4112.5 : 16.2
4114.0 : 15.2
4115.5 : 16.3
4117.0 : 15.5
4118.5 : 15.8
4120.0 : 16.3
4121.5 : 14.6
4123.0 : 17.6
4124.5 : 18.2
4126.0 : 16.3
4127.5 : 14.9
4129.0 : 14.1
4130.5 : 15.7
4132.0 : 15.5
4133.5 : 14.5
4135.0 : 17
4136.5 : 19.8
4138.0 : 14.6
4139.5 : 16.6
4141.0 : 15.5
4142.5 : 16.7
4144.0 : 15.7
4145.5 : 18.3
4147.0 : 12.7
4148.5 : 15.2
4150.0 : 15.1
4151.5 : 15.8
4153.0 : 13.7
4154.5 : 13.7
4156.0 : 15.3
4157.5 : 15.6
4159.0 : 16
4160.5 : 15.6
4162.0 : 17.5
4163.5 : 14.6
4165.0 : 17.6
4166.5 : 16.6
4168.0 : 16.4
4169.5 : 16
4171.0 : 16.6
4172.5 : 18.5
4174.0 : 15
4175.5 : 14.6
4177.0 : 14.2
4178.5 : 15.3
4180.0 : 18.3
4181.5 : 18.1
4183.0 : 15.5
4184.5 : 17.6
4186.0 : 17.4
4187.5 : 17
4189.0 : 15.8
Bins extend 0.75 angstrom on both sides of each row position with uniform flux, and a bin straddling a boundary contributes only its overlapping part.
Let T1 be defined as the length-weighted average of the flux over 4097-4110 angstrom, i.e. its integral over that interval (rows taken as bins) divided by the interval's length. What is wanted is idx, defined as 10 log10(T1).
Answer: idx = 11.5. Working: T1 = 14.2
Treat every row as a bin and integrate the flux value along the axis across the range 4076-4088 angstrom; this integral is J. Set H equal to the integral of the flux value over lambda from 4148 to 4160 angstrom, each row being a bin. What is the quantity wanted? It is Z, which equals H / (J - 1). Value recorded 0.94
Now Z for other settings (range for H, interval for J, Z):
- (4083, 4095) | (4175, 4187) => 1.00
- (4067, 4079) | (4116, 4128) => 0.96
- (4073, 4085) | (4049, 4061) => 1.04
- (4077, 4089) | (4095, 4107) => 1.18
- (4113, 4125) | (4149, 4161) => 1.08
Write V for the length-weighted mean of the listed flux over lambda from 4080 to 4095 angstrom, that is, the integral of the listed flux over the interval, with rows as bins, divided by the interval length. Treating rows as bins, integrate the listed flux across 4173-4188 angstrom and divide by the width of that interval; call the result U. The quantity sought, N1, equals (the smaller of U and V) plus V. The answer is 32.1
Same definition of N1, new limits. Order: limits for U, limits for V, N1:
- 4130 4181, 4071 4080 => 31.1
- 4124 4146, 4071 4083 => 30.8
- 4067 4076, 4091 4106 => 28.8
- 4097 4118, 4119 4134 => 30.4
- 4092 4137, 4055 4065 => 30.8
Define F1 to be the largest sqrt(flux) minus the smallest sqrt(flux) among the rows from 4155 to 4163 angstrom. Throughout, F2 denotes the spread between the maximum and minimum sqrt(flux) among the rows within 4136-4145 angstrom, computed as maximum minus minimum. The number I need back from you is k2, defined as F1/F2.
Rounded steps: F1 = 0.27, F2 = 0.63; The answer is 0.4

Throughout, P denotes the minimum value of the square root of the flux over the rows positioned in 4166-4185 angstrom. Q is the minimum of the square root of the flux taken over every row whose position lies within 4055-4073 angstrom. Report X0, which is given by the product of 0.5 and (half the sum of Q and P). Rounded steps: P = 3.77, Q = 3.59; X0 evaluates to 1.84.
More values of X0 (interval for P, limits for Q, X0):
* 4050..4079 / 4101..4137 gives 1.76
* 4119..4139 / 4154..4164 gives 1.86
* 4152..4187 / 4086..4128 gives 1.79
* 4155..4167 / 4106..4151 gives 1.85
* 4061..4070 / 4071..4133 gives 1.79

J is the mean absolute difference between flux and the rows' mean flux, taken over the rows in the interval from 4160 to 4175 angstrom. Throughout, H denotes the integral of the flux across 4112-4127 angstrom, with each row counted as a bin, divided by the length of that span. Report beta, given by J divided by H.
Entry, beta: 0.057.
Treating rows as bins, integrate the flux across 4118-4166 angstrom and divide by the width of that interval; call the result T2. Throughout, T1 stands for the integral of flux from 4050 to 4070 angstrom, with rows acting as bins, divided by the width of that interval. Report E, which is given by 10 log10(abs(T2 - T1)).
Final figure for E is -2.6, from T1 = 15.3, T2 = 15.8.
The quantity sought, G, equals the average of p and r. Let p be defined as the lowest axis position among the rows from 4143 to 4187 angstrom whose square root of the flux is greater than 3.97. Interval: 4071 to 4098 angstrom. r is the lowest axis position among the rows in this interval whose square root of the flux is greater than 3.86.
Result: 4109.5 angstrom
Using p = 4145.5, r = 4073.5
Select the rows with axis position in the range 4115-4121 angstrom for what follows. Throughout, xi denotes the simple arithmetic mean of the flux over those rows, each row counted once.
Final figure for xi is 16.0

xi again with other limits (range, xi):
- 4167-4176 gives 16.2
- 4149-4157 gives 14.7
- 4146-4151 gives 14.3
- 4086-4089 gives 15.1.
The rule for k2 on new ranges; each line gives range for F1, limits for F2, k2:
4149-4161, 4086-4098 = 0.5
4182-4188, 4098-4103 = 1.6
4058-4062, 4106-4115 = 0.6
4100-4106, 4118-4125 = 1.0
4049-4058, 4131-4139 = 0.7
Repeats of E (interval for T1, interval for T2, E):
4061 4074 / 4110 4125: -3.3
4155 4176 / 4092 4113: 2.0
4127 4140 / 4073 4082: -2.3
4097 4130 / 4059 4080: -5.8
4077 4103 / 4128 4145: -3.0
